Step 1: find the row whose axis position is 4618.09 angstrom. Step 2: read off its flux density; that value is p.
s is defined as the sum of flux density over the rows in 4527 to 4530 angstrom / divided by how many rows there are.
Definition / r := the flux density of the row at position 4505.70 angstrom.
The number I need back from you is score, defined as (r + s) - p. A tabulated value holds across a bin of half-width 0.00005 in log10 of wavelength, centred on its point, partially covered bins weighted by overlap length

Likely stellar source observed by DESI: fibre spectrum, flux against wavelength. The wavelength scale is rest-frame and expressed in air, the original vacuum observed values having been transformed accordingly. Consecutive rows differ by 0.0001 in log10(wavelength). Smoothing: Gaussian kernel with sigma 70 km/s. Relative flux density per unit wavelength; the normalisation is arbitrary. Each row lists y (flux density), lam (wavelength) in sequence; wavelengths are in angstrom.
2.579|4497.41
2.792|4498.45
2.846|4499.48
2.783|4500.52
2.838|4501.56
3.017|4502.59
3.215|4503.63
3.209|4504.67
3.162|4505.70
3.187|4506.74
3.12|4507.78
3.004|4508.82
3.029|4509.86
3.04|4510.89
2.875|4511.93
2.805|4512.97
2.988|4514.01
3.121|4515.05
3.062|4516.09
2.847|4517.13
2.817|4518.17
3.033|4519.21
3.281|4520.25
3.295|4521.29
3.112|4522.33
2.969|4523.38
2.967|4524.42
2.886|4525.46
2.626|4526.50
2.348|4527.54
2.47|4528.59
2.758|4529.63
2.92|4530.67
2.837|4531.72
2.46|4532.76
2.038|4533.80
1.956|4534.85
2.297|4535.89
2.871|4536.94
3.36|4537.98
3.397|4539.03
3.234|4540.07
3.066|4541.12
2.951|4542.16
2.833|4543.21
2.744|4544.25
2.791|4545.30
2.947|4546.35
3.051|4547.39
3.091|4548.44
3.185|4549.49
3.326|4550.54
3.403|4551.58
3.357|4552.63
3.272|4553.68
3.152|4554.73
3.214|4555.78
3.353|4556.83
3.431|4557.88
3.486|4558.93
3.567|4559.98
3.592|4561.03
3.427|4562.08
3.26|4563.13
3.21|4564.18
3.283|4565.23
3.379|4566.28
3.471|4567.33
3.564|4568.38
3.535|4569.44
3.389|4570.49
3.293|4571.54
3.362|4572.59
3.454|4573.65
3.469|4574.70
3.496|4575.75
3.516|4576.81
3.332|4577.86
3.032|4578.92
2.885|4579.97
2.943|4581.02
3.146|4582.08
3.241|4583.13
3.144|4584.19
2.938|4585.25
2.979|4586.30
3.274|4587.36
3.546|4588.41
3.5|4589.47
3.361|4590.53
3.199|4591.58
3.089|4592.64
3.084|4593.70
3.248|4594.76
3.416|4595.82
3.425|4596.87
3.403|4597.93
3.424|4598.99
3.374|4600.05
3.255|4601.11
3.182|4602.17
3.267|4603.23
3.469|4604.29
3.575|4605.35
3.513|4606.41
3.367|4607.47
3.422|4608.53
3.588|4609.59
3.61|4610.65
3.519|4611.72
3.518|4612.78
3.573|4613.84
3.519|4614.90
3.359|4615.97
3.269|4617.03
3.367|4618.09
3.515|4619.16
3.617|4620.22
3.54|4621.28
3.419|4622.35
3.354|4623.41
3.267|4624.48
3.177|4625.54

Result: 2.32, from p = 3.367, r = 3.162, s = 2.5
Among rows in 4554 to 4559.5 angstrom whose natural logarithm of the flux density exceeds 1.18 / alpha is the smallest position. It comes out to 4556.83 angstrom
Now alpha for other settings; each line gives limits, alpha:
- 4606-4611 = 4606.41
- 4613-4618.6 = 4613.84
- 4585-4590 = 4587.36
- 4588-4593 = 4588.41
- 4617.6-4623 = 4618.09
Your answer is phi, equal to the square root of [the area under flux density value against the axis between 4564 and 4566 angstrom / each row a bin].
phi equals 2.56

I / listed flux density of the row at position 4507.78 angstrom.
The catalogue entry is 3.12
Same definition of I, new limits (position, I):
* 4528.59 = 2.47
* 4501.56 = 2.838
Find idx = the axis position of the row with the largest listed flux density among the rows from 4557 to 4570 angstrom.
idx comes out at 4561.03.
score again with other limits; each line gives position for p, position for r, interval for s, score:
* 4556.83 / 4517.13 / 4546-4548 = 2.49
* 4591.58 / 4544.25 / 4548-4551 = 2.75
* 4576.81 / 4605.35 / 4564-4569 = 3.44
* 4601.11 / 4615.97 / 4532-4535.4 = 2.26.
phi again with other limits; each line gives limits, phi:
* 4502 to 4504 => 2.49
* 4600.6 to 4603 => 2.78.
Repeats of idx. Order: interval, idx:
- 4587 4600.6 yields 4588.41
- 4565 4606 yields 4605.35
